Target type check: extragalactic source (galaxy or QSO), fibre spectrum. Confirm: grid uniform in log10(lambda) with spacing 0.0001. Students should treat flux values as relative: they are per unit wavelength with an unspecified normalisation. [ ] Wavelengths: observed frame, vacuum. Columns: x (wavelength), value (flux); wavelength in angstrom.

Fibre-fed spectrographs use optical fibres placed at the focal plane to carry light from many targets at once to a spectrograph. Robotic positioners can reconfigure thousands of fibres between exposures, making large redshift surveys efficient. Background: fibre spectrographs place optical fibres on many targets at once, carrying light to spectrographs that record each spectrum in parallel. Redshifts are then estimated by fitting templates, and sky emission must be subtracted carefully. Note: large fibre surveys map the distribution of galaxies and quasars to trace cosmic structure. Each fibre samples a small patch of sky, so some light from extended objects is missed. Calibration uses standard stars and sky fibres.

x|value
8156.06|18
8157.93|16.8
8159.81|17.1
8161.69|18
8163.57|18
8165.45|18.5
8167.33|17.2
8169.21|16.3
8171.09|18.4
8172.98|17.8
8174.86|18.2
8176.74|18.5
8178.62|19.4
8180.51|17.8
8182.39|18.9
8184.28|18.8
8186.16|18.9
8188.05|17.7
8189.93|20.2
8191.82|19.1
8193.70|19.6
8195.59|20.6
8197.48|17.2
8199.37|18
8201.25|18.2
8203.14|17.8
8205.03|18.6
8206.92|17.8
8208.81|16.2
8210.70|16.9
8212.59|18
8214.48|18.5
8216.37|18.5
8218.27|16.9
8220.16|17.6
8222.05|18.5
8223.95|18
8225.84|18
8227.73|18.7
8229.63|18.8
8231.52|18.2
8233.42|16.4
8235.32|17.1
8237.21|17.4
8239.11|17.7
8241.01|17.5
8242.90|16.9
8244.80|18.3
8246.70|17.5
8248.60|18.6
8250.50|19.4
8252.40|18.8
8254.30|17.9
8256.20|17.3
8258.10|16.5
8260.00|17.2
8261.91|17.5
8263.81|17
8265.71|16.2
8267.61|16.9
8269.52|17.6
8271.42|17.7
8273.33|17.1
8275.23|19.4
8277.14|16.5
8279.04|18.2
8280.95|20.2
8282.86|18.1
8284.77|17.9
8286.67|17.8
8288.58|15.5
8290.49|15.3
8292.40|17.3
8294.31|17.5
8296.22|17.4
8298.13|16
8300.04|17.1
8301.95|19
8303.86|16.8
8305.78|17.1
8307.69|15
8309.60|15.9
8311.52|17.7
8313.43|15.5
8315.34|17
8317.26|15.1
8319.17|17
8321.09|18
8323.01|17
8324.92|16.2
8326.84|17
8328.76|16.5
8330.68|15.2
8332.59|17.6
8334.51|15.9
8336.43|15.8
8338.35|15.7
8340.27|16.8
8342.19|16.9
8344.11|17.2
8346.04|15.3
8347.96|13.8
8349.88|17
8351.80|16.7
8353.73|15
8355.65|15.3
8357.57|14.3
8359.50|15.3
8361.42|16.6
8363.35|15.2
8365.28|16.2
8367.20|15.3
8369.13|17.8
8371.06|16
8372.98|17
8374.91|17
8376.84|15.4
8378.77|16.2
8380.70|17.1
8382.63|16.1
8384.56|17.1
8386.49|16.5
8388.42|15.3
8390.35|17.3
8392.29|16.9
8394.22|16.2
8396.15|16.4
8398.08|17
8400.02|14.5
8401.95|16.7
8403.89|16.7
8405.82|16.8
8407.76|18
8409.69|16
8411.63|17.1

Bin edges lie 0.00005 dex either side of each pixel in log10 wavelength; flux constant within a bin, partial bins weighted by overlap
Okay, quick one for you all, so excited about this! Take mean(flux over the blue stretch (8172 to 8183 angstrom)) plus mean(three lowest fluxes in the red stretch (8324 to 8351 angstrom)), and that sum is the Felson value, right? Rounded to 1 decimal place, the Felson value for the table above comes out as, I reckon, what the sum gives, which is 33.2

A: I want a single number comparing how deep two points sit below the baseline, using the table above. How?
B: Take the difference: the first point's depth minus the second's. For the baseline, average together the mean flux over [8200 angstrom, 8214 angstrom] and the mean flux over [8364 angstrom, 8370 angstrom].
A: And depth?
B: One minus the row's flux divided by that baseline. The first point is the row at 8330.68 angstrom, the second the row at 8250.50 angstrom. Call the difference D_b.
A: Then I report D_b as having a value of 0.25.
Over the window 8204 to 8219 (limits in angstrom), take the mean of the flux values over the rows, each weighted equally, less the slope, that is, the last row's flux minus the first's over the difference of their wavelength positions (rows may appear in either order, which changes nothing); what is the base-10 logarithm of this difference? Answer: 1.25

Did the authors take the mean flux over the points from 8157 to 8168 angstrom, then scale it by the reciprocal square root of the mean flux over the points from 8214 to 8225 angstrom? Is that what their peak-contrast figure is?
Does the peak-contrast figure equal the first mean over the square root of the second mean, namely 4.15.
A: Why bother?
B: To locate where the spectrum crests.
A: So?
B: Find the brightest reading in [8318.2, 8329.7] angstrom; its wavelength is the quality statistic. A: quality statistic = 8321.09 angstrom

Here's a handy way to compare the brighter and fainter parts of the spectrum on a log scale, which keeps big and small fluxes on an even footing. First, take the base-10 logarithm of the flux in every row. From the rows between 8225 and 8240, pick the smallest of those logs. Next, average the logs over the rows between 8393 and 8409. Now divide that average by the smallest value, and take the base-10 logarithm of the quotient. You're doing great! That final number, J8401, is 0.001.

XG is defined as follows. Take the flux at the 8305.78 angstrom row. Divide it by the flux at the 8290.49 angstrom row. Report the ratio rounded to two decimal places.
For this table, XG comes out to 1.12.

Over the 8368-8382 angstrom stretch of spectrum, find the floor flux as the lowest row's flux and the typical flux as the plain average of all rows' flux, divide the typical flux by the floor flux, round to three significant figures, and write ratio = 1.08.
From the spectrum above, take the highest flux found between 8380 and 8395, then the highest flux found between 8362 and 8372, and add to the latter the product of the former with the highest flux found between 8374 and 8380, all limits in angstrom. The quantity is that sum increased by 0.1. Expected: 312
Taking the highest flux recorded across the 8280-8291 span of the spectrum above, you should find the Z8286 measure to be 20.2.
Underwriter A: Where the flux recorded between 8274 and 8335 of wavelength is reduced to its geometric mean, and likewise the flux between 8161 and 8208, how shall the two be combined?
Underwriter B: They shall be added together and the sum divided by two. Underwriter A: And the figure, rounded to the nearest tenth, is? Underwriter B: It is 17.7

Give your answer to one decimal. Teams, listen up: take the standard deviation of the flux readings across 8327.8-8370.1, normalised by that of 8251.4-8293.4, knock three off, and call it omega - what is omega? -2.1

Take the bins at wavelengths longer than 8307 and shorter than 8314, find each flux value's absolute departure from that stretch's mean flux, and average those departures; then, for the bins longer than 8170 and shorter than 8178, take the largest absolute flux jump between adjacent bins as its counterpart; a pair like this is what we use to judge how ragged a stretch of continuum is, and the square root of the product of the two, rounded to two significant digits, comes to 0.71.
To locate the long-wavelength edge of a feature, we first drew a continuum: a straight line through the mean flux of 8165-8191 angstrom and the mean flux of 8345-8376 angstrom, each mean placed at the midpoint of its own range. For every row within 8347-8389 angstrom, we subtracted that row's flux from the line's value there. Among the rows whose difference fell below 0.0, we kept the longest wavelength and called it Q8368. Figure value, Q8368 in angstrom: 8386.49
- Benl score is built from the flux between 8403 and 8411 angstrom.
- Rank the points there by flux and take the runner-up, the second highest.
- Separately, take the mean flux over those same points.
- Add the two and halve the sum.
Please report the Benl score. 16.8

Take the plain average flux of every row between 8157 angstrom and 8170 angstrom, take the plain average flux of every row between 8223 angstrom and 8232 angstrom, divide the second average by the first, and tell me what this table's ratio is 1.05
